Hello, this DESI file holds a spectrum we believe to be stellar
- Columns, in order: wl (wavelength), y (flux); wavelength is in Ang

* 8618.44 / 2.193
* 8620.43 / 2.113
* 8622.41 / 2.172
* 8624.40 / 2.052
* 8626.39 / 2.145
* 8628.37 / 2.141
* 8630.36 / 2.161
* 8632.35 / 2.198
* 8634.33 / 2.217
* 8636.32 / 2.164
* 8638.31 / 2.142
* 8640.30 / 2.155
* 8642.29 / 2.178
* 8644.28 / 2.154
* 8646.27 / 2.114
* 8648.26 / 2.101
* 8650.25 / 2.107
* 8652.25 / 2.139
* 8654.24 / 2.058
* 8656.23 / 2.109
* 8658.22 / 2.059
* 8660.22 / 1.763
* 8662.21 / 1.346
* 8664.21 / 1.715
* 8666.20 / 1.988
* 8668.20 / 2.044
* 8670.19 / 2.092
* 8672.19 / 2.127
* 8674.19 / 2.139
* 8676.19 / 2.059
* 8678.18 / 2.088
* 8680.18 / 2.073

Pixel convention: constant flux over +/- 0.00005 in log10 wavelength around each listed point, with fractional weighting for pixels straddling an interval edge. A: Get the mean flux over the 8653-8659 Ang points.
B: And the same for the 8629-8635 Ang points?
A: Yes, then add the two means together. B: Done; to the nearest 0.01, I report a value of 4.27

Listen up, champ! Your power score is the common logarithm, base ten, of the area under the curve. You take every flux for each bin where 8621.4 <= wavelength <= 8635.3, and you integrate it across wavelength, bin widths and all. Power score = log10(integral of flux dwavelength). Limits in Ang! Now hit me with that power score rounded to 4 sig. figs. 1.477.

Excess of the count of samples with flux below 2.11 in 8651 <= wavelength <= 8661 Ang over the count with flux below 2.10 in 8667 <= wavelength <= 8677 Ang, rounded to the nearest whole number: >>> 1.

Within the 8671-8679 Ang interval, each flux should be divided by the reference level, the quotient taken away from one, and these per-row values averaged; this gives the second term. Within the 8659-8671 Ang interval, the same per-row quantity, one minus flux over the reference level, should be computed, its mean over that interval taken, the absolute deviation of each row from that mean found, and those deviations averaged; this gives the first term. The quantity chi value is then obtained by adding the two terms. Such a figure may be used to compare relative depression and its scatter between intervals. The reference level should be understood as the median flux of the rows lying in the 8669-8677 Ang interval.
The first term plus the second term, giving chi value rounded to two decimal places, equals 0.11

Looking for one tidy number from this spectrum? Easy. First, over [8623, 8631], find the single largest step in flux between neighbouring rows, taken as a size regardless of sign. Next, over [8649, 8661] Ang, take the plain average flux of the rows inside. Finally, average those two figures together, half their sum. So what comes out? 1.07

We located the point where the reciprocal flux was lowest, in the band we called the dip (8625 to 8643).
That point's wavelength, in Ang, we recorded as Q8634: 8634.33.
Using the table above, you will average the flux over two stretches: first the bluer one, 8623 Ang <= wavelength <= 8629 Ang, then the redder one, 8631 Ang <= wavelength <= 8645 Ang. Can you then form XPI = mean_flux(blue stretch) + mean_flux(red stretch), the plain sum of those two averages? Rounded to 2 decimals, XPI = 4.29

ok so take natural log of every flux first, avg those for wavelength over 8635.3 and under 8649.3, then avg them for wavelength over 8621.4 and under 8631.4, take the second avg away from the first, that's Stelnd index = 0.005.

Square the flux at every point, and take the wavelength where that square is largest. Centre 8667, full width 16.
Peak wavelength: 8674.19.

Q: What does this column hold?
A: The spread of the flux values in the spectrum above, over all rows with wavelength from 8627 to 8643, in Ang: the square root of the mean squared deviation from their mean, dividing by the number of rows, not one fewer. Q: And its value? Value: 0.025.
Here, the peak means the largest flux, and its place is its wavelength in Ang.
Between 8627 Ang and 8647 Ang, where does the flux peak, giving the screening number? 8634.33 Ang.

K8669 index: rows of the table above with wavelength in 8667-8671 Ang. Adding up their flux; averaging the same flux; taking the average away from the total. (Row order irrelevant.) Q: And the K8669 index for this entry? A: 2.07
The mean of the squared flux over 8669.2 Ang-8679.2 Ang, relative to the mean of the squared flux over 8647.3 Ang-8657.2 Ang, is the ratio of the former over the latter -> 1.00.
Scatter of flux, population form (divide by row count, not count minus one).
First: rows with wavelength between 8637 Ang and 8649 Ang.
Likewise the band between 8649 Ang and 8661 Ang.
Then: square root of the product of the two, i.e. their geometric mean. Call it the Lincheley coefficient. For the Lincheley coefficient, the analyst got 0.06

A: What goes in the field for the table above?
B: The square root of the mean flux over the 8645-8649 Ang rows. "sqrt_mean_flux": 1.45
